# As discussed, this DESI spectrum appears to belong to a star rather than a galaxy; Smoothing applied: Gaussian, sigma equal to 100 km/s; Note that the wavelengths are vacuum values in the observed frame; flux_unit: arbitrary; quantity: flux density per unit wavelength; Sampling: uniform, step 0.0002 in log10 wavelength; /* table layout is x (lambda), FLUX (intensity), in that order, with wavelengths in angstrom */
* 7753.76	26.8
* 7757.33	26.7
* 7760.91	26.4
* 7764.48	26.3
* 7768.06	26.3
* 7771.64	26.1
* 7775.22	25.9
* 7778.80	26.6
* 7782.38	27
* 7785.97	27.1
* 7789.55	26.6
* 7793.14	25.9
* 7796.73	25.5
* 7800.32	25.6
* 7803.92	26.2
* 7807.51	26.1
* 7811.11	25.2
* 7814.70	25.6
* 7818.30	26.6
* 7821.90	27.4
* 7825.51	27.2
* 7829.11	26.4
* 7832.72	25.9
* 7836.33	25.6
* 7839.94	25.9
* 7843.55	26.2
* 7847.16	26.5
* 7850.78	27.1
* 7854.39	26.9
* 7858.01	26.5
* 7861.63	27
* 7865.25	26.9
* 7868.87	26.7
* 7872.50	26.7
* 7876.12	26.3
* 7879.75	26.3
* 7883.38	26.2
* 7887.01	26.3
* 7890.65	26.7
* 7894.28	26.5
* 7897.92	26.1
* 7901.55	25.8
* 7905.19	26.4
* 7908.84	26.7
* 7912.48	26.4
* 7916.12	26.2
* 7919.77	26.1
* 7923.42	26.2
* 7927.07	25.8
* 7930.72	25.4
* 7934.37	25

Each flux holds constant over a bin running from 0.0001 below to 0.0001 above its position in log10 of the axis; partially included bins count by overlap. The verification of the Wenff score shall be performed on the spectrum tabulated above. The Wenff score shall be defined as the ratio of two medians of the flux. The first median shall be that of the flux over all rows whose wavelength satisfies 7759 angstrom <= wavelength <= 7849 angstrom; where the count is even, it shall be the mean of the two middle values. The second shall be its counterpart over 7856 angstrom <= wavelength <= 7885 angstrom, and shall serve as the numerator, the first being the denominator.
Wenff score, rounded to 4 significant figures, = 1.015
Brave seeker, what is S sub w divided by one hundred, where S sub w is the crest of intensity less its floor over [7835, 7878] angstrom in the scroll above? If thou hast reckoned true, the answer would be 0.015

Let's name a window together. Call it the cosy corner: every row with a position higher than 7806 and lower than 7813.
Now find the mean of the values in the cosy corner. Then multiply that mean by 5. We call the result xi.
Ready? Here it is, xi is 128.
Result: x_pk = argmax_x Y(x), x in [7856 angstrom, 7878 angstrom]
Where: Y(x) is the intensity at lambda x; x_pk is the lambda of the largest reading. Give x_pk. 7861.63 angstrom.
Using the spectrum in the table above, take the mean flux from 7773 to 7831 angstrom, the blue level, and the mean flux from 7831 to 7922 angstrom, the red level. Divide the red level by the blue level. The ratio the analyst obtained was 1.003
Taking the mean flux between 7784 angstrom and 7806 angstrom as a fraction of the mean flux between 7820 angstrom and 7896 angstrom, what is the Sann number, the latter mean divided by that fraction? 26.9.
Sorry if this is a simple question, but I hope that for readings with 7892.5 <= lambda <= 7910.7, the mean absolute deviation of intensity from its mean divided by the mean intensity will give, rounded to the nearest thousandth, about 0.011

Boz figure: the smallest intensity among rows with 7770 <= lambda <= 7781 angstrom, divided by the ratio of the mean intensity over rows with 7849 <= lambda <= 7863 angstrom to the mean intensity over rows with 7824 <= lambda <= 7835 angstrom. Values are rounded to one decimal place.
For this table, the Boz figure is 25.5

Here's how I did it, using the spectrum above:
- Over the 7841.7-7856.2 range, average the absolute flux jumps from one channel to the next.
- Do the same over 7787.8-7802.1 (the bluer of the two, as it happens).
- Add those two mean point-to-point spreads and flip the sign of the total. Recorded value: -0.77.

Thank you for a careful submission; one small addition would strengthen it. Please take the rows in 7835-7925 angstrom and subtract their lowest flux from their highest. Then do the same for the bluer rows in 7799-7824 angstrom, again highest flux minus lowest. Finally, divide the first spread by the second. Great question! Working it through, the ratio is 0.7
